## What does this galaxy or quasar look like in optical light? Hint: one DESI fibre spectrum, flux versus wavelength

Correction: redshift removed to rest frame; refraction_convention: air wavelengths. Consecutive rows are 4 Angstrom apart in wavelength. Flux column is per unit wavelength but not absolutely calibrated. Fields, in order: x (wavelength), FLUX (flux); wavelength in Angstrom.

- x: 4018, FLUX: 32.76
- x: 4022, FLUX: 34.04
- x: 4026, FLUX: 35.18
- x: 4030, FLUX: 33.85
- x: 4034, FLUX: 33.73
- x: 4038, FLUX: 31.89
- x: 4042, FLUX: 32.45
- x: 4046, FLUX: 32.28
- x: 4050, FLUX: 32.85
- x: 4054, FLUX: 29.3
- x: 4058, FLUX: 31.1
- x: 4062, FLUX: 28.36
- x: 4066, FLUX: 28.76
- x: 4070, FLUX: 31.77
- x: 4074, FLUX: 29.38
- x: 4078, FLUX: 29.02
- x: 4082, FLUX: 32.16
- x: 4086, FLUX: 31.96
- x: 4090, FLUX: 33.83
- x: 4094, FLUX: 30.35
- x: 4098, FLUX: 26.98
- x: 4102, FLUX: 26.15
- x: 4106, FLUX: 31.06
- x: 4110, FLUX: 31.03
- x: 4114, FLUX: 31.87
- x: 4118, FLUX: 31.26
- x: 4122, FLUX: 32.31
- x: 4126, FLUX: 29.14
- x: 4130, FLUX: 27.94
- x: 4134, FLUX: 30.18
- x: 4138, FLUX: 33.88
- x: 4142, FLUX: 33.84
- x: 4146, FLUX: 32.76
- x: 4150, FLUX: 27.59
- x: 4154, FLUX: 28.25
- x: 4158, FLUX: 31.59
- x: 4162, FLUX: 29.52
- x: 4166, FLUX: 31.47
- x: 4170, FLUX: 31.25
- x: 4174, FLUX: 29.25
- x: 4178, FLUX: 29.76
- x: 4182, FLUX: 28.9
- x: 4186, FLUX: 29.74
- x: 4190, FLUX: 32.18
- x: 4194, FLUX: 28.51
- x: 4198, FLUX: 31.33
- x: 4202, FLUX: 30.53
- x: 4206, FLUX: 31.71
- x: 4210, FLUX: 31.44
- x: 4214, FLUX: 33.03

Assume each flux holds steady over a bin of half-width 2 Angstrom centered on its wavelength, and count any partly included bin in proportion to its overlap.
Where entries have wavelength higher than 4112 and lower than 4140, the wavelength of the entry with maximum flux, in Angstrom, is 4138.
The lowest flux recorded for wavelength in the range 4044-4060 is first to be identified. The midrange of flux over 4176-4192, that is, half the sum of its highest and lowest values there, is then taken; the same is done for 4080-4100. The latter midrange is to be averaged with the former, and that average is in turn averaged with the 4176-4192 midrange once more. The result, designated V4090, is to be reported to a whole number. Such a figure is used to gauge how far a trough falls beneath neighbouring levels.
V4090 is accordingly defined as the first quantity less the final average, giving -1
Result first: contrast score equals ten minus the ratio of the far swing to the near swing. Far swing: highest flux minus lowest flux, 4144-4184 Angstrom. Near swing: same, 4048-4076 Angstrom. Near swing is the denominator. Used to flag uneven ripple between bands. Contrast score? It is 8.85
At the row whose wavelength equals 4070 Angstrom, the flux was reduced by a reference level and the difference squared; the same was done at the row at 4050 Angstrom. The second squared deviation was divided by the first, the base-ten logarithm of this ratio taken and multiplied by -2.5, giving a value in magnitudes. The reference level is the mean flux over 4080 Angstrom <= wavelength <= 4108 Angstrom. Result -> -1.2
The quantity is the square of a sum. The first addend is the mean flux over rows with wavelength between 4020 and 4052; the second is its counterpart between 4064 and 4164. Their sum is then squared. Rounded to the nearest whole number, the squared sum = 4069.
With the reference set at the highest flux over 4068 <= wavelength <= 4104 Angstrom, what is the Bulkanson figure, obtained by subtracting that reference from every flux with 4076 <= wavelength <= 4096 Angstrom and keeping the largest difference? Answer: 0.0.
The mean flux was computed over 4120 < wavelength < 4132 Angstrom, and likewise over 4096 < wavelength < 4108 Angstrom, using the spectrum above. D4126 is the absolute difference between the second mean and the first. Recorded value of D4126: 1.7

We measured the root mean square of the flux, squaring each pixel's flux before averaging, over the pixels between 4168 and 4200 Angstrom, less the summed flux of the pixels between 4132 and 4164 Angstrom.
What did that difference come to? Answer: -217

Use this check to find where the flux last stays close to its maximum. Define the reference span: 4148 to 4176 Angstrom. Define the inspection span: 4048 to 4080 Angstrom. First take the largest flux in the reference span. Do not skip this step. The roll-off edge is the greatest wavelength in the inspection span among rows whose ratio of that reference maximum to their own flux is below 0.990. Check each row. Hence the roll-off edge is 4050 Angstrom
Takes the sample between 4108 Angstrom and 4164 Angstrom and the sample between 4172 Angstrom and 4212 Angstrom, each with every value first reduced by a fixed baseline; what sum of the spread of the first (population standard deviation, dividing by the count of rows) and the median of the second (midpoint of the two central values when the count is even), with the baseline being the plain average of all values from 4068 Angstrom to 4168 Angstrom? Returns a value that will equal 1.5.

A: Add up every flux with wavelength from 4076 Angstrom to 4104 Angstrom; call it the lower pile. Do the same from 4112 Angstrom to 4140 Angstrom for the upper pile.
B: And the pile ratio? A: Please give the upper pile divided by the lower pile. 1.03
